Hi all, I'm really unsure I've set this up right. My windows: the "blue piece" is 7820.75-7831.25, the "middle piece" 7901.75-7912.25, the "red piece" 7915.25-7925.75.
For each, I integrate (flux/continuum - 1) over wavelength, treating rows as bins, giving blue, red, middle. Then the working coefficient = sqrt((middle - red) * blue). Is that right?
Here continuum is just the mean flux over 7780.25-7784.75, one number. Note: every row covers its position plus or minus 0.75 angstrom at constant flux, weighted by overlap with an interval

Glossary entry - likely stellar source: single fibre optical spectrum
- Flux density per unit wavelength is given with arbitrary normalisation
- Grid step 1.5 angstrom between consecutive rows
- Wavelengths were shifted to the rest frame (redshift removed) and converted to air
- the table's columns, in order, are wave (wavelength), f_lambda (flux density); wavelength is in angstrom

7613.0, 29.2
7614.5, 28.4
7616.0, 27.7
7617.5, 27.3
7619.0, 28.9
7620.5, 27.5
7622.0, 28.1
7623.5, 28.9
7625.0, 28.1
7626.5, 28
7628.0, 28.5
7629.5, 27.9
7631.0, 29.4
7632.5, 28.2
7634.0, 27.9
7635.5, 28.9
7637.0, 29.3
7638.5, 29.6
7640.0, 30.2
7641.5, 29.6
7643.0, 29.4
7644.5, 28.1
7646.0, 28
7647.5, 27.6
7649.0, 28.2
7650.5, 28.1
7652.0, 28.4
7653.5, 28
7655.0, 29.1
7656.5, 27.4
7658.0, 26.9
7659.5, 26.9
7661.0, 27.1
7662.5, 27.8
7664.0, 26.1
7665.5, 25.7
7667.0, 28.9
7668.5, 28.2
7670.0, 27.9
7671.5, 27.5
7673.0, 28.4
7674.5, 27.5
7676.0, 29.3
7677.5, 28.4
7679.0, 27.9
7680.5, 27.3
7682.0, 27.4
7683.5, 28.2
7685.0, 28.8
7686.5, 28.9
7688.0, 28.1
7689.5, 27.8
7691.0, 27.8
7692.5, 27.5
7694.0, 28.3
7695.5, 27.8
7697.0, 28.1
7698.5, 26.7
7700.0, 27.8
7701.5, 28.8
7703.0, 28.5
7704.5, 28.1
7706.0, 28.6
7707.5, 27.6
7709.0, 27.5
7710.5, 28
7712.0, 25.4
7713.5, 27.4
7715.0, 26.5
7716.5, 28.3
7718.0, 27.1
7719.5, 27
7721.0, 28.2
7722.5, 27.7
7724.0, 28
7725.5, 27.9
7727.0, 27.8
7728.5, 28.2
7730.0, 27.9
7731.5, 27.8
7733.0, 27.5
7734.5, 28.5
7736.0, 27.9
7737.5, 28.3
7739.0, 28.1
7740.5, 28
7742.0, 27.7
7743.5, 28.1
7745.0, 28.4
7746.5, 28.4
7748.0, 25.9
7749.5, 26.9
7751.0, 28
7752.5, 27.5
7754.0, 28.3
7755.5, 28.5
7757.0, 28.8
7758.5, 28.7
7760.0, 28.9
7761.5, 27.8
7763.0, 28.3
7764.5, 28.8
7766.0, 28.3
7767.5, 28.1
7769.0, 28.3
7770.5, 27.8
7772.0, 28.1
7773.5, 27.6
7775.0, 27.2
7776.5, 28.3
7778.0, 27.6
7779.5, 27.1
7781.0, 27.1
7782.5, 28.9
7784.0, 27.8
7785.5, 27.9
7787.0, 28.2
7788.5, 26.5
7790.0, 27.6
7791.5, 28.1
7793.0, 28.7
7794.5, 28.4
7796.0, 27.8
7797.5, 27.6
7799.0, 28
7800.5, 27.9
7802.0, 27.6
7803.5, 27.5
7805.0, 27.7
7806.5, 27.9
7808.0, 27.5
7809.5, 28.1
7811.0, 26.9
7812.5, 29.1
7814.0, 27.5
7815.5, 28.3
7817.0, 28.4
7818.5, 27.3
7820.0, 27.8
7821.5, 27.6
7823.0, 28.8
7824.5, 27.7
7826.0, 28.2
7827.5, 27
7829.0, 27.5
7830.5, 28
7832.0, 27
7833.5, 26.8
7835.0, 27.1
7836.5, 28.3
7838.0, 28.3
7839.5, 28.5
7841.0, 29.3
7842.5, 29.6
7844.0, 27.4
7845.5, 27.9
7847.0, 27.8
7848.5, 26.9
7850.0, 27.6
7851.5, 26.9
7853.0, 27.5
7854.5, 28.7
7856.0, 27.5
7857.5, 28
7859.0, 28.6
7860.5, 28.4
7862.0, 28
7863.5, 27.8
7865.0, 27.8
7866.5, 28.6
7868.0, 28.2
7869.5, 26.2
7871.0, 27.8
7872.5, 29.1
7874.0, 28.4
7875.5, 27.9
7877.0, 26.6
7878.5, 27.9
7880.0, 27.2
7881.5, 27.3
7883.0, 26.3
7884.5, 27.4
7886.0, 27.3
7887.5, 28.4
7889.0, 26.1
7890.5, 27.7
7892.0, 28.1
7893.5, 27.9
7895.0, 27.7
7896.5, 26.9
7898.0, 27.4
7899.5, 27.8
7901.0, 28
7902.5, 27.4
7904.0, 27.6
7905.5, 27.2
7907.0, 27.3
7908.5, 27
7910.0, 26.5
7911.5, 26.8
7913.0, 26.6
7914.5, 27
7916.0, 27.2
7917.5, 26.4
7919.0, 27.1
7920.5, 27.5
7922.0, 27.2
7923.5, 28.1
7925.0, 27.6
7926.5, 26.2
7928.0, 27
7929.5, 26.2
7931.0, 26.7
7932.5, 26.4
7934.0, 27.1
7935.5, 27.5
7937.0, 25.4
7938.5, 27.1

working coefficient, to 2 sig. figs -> 0.052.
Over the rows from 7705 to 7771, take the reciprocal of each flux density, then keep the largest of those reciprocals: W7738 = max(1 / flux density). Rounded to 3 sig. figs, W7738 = 0.0394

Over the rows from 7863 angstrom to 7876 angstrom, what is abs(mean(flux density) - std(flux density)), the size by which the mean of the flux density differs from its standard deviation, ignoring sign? 27.2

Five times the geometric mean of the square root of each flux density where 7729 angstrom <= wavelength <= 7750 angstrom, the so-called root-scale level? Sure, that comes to 26.37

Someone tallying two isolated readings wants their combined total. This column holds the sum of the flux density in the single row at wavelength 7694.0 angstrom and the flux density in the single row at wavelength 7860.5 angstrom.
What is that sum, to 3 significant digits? 56.7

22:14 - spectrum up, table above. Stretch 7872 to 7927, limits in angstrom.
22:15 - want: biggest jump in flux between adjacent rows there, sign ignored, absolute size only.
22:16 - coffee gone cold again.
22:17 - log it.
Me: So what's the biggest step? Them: 2.3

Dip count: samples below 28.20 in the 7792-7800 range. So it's 3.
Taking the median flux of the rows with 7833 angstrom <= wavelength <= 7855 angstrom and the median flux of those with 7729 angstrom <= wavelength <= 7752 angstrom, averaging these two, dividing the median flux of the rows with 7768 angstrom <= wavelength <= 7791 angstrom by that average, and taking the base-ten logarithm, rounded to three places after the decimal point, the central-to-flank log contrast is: -0.002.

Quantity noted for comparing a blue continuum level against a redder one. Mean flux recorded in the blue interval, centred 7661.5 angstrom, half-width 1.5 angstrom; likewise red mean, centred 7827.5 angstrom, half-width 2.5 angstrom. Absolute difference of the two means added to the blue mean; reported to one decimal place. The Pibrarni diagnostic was 27.6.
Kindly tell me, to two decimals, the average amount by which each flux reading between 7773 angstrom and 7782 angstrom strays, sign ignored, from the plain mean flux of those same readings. 0.35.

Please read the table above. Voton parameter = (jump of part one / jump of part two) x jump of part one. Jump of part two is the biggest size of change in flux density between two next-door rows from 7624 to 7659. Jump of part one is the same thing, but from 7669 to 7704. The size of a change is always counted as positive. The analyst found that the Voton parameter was 1.91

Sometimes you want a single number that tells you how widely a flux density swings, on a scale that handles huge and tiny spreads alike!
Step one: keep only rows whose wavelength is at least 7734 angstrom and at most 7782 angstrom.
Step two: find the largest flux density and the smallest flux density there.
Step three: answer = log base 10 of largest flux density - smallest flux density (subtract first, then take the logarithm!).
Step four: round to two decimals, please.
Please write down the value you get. 0.48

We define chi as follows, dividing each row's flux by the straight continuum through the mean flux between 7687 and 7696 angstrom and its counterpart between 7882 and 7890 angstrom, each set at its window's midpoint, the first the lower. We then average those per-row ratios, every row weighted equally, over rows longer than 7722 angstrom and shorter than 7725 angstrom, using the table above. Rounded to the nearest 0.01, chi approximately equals 1.00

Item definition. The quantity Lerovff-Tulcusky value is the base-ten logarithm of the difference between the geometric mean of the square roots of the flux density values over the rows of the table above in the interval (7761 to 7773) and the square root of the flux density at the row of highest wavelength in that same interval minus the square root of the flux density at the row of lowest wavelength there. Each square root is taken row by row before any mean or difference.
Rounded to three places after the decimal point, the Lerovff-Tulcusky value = 0.723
